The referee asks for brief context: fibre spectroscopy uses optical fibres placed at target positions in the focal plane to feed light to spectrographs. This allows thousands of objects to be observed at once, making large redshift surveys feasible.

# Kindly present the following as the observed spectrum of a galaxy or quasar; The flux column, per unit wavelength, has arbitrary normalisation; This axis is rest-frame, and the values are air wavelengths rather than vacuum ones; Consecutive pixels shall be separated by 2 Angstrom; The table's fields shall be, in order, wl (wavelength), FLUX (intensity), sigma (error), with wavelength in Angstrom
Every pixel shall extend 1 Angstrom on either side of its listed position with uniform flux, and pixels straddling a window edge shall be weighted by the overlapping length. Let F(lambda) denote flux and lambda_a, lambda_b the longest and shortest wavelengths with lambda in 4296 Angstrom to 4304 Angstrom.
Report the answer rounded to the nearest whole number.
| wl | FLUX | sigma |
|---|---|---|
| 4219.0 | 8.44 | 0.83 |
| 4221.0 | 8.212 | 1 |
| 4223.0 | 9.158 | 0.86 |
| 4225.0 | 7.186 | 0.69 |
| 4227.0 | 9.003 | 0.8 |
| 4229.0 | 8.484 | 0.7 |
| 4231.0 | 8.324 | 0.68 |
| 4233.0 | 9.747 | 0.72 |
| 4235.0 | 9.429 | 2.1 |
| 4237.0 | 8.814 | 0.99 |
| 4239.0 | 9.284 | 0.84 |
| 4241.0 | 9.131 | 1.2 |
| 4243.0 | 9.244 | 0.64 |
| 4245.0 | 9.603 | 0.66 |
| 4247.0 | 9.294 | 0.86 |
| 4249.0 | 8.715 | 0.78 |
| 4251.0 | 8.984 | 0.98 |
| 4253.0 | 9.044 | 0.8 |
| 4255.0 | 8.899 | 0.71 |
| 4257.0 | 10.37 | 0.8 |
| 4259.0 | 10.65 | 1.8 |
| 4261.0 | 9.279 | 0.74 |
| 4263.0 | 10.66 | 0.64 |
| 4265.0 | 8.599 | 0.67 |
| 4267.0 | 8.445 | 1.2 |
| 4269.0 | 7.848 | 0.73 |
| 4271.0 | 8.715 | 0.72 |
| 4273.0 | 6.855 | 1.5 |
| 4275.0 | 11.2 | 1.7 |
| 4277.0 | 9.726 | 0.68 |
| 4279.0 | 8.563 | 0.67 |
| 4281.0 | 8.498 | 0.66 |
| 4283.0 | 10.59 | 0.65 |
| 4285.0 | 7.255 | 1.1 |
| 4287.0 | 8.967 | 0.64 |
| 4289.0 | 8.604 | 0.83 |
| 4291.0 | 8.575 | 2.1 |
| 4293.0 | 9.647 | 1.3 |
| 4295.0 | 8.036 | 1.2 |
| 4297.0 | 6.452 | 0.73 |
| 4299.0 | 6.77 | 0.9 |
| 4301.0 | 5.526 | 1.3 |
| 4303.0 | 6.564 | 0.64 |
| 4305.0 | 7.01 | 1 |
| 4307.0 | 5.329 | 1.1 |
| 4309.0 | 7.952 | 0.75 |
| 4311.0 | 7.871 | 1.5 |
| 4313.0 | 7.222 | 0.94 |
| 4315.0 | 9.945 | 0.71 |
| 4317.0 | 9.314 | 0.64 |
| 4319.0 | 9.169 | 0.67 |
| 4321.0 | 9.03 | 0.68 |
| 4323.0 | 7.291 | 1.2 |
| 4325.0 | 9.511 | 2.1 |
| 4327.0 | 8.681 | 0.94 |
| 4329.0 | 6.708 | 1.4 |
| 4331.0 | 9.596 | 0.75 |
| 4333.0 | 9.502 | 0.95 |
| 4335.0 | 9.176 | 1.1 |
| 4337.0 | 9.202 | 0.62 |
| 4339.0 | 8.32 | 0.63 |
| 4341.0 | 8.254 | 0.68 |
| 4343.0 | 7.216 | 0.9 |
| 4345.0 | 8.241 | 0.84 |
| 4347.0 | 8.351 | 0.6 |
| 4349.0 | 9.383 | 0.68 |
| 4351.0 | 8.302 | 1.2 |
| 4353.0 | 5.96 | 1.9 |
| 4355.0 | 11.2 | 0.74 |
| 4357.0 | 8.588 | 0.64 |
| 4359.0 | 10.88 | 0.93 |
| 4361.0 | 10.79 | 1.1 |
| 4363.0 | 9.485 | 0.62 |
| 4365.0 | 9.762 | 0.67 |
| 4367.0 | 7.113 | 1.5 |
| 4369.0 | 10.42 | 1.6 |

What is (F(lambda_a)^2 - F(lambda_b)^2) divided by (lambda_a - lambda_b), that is 0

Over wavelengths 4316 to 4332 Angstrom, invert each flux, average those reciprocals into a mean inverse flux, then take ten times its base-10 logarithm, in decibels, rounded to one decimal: -9.3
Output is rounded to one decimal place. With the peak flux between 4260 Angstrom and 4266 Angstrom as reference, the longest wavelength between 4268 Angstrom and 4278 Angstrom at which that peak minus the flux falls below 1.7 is 4277.0 Angstrom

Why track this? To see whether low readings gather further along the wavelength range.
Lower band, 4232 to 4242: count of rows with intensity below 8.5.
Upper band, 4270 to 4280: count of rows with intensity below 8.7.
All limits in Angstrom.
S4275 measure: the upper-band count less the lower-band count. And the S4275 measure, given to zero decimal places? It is 2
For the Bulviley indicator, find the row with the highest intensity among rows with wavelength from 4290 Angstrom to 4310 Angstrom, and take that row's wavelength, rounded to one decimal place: 4293.0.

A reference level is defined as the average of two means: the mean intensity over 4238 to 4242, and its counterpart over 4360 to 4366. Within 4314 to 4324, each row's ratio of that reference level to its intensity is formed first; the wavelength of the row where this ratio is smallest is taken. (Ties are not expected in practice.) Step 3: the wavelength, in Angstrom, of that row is 4315.0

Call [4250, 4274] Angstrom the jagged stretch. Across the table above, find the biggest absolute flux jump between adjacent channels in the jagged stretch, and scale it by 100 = 206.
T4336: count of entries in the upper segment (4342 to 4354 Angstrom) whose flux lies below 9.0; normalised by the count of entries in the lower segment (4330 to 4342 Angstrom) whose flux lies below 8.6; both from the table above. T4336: 2.5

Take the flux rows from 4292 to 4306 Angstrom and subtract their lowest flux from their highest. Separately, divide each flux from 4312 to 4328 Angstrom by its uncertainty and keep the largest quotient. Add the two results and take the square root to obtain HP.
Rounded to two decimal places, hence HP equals 4.32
